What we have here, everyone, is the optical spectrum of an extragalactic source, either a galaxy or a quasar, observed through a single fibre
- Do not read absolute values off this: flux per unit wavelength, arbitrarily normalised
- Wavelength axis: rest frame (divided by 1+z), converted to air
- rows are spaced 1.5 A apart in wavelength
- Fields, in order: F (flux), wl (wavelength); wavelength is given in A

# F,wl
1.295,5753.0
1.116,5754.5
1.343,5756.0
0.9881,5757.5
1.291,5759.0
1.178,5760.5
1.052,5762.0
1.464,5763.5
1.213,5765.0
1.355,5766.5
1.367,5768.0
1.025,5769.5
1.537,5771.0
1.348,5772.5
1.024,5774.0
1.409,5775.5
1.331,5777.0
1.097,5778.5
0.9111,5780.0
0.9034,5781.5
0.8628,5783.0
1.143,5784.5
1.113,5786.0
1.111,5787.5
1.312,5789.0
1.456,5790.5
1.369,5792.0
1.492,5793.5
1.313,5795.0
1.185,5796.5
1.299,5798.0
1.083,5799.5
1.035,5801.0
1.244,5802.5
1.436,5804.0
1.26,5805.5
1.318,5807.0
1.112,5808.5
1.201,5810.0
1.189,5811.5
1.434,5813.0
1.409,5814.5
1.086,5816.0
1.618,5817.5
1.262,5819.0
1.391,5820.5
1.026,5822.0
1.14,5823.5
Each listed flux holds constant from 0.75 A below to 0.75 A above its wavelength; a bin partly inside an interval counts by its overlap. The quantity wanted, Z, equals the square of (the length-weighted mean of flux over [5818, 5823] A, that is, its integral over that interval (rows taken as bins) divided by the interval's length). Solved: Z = 1.5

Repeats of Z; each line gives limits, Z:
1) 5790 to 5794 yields 2.1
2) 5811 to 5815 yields 1.8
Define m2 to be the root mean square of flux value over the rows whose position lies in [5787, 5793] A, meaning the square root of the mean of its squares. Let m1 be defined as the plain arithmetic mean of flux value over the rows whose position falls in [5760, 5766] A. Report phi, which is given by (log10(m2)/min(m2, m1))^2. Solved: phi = 0.010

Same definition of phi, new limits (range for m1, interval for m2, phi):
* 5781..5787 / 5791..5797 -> 0.016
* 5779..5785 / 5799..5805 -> 0.007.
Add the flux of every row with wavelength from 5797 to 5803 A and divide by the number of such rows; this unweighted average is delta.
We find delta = 1.17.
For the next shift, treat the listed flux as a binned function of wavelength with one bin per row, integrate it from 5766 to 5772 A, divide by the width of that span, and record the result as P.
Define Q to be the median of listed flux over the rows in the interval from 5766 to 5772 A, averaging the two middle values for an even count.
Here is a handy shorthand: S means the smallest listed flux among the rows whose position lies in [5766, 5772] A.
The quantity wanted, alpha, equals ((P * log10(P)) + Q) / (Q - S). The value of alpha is 5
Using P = 1.32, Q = 1.36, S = 1.025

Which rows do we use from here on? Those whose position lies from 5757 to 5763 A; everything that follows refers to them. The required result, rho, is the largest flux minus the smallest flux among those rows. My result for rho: 0.30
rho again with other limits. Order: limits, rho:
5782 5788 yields 0.28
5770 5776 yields 0.51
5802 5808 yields 0.19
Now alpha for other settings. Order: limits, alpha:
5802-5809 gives 9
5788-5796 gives 27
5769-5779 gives 5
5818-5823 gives 6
